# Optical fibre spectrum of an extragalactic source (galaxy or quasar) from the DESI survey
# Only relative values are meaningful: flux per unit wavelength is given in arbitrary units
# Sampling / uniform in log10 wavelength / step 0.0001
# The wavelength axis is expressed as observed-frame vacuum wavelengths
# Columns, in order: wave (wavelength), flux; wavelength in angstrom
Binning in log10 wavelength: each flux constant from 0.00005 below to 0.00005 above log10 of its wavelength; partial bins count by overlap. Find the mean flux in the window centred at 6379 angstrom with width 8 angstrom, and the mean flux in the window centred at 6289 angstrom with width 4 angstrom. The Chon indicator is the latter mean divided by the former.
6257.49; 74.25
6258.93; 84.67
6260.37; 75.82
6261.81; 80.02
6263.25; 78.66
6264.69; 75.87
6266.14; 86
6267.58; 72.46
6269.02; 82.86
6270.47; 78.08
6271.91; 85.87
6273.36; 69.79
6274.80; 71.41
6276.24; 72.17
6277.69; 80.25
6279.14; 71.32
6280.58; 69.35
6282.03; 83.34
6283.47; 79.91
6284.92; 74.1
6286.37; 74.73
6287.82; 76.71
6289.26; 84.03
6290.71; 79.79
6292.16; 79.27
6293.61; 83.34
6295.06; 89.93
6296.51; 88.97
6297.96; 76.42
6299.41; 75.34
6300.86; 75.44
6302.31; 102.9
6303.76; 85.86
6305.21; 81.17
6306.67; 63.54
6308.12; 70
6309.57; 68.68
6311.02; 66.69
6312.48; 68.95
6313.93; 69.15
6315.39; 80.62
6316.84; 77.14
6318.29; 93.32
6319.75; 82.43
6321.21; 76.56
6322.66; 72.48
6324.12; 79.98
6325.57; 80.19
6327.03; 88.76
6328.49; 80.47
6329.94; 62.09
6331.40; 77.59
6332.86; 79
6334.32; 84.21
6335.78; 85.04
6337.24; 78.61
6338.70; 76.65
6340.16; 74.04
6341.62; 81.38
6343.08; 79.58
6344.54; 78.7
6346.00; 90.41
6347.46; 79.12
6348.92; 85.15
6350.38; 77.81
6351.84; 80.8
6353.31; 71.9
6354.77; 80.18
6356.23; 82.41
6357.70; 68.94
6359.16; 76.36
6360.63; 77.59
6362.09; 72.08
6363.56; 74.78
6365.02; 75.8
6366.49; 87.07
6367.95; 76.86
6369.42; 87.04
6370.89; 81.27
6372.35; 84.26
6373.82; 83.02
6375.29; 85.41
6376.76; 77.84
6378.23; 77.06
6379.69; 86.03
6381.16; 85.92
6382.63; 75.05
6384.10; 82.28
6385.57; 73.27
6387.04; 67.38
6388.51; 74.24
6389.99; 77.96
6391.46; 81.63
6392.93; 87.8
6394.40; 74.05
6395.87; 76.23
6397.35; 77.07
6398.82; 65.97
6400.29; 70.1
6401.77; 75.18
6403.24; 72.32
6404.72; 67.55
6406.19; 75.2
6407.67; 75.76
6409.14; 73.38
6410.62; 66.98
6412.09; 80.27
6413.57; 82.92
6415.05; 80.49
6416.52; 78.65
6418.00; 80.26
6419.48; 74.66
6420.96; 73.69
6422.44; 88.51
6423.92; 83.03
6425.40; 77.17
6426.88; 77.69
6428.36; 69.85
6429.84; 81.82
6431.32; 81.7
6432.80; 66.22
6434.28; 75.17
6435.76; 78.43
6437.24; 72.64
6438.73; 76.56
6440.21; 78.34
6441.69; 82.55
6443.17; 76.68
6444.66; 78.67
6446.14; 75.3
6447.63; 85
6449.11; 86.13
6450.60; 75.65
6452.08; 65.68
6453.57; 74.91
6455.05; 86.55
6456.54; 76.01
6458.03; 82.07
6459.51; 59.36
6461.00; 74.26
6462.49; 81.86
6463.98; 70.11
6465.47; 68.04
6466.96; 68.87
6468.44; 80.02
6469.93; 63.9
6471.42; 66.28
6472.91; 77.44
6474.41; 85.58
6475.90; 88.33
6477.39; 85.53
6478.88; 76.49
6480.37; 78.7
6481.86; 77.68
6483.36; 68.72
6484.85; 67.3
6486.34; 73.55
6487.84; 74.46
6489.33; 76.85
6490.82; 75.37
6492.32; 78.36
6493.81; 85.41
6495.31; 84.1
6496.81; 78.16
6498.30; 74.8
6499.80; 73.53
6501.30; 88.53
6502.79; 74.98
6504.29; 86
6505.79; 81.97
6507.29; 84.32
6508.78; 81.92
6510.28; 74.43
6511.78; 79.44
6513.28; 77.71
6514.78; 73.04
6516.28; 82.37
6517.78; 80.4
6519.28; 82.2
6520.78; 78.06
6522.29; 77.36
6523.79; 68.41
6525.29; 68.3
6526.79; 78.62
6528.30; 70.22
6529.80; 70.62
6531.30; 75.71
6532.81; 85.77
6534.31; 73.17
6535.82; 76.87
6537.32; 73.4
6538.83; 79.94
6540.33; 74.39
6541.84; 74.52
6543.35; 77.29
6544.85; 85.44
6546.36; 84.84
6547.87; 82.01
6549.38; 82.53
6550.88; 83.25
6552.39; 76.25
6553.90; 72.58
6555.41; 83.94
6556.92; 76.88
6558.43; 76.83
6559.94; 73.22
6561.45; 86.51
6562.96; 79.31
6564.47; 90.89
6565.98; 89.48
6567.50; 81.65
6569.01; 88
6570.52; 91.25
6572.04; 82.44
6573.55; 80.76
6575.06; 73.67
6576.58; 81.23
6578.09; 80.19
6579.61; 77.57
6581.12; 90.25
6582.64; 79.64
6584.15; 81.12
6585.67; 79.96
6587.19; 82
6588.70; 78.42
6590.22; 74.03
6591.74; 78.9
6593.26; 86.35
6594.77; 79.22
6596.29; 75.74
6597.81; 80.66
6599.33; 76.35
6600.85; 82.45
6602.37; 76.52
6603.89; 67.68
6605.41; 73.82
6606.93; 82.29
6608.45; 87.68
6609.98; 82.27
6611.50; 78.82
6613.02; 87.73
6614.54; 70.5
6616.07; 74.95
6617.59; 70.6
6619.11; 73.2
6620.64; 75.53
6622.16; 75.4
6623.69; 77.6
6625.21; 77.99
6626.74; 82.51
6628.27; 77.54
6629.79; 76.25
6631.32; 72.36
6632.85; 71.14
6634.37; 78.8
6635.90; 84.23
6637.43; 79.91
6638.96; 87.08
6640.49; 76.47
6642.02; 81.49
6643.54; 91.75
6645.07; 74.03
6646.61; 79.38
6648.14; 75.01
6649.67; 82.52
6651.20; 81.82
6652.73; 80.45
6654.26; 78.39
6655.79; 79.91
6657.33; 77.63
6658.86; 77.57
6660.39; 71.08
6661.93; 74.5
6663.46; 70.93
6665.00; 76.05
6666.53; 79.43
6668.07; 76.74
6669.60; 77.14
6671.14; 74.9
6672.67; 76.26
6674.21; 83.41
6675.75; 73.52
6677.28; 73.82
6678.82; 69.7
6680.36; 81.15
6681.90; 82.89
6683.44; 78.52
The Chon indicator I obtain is 0.99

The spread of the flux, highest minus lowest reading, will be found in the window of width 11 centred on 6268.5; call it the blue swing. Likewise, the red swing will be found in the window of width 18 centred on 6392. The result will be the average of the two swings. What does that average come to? 19.0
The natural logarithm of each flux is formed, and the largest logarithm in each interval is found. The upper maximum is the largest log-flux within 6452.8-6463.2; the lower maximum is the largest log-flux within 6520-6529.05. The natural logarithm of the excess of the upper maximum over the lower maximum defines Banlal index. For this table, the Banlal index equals -2.3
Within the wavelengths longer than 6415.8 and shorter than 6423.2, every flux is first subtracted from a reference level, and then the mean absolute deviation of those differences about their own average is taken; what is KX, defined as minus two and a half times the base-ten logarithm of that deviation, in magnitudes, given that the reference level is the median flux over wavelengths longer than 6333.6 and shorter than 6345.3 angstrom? -1.6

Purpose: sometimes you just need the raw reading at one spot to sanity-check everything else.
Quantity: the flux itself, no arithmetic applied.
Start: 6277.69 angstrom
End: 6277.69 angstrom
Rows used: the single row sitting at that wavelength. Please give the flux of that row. 80.25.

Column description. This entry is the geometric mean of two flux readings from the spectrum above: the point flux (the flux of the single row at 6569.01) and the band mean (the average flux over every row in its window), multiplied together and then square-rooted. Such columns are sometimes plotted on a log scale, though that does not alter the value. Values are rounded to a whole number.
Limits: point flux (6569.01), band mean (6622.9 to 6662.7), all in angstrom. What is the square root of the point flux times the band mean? 83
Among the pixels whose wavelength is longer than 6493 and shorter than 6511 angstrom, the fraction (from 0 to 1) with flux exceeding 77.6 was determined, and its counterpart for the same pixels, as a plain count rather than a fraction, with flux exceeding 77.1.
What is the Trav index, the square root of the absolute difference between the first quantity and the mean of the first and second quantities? 1.91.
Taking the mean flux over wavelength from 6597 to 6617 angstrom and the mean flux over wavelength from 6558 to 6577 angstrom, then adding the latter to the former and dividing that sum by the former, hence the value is 2.05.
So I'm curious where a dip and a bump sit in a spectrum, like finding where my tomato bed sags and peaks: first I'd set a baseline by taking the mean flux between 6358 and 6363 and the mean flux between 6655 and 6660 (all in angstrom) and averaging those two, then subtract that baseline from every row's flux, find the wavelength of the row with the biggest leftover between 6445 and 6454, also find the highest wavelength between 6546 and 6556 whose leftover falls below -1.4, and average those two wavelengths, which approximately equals 6501.5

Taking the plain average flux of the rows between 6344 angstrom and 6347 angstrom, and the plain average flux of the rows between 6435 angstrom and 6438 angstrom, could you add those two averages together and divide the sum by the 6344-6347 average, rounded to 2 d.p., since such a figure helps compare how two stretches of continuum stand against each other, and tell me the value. 1.89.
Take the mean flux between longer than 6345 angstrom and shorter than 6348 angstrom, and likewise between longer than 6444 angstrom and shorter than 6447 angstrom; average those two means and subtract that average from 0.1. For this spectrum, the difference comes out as -80.8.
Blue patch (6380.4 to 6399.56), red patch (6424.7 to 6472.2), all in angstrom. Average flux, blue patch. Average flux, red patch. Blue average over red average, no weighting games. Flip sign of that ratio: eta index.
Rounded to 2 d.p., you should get -1.02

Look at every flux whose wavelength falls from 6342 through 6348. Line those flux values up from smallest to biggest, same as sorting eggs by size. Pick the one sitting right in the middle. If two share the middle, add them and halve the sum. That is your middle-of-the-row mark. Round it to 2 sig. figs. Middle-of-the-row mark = 79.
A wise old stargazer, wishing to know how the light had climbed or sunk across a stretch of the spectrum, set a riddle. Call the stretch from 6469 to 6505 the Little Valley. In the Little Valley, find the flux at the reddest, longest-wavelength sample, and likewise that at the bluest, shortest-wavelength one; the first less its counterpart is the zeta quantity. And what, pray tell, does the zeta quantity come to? 22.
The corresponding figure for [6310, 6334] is 12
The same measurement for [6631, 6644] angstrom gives 19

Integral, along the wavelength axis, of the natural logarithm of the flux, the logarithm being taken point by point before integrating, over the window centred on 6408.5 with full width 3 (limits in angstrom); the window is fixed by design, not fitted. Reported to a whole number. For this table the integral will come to 13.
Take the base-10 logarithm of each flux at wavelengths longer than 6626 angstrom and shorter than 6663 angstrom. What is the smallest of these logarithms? 1.85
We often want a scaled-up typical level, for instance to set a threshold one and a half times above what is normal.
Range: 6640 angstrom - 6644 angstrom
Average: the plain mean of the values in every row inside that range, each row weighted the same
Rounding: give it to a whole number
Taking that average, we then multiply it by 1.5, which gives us 125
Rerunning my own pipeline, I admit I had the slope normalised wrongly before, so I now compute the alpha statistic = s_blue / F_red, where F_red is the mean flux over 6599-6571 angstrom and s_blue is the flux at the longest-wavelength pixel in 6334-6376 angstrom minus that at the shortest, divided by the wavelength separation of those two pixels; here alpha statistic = 0.0004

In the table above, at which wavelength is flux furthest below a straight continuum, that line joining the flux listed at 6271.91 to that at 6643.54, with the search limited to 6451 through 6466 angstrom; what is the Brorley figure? 6459.51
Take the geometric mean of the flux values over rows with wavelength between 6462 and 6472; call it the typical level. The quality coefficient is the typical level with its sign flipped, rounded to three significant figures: -71.0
